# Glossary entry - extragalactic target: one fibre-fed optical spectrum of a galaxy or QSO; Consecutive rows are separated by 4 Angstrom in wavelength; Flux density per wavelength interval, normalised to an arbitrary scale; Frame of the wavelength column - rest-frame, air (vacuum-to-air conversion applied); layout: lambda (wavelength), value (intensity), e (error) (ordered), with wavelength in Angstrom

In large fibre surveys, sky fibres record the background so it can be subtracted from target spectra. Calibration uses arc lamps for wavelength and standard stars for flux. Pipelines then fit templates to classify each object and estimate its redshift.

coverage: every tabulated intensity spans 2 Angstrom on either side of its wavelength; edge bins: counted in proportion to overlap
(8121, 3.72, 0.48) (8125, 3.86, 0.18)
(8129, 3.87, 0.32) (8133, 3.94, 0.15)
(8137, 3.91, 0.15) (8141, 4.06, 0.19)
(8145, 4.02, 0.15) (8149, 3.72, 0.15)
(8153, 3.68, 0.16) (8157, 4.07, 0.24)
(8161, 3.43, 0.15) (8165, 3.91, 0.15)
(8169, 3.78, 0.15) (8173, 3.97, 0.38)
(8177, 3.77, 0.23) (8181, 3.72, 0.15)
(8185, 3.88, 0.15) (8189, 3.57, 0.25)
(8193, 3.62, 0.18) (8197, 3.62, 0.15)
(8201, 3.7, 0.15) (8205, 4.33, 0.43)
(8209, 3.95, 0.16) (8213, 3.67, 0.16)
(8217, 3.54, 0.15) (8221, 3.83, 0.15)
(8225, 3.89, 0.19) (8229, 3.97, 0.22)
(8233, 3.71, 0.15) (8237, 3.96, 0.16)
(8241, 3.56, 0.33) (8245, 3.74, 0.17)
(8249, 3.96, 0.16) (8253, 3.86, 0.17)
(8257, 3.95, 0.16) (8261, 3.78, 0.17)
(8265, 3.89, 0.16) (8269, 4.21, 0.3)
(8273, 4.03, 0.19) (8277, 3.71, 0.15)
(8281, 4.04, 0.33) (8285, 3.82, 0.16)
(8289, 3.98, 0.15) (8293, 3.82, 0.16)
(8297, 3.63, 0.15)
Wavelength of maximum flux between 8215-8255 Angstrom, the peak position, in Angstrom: 8229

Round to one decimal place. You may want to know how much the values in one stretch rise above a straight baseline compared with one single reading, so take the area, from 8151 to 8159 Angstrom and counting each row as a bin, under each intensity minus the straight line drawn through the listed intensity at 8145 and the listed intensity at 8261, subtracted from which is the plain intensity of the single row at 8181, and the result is -4.7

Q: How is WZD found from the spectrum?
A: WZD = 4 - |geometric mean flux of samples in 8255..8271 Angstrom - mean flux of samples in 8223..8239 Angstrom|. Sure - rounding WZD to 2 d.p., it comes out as 3.93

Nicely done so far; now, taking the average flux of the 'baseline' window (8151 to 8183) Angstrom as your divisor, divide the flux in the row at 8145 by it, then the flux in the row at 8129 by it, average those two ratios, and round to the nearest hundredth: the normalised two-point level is 1.04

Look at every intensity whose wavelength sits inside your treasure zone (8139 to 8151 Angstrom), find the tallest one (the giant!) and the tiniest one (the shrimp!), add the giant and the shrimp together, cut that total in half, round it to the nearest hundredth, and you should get 3.89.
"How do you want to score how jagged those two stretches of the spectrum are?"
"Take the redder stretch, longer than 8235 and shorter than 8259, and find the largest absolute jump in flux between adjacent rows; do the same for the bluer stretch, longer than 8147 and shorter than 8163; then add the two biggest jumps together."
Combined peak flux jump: 1.0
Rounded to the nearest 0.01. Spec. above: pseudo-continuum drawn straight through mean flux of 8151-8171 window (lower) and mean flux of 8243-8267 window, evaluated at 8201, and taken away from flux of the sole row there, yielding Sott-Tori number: -0.11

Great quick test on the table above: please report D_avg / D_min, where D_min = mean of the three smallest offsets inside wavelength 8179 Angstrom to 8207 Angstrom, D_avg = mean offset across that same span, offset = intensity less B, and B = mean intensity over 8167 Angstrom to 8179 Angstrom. 0.27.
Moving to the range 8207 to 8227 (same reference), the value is 0.40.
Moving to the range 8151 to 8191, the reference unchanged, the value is 0.22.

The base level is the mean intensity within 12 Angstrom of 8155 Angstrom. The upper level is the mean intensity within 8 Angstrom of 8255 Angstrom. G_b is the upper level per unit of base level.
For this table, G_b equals 1.02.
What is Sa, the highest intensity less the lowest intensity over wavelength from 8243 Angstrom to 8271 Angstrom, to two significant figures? 0.47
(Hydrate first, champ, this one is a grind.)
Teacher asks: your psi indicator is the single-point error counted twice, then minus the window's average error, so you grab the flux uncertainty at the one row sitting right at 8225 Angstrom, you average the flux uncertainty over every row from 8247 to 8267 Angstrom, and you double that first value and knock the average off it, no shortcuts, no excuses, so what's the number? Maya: 0.22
